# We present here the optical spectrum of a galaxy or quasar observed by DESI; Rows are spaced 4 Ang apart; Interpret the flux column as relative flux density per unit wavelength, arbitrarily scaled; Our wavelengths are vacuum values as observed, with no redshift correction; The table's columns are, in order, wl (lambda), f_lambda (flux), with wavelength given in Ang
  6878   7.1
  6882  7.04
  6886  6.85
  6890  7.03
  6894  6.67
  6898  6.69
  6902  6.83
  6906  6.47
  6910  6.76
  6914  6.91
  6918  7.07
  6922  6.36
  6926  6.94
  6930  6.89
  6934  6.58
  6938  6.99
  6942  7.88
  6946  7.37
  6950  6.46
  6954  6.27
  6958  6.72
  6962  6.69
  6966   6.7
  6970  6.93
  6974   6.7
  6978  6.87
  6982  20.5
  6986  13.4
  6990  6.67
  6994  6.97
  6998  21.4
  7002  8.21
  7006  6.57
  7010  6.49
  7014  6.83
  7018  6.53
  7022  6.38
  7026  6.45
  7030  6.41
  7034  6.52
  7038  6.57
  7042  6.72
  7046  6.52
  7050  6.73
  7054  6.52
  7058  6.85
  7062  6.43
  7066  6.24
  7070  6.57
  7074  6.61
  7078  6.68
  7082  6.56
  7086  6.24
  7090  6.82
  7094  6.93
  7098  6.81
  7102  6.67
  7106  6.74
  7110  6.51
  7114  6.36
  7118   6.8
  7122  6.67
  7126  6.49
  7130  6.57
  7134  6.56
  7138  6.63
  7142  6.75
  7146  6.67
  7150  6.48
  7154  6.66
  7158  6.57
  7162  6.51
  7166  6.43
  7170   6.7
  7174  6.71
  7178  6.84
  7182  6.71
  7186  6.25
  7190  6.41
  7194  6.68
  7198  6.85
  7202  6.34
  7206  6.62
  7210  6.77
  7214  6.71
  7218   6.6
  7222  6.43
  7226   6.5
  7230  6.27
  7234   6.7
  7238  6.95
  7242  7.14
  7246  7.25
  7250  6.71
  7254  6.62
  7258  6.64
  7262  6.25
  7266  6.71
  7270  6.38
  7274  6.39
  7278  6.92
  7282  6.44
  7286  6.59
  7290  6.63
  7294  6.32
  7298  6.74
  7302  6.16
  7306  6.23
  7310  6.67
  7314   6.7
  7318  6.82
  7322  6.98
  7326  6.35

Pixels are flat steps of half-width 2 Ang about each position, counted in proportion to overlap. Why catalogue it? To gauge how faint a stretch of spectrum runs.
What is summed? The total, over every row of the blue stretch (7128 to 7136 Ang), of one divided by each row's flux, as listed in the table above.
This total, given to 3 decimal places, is 0.305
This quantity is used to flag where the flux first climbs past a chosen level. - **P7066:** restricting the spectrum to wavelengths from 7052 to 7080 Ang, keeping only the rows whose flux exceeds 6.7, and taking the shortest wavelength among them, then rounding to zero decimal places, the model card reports 7058 Ang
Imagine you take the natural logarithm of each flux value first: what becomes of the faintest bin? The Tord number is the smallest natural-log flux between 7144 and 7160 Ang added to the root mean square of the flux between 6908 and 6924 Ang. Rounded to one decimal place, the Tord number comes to 8.6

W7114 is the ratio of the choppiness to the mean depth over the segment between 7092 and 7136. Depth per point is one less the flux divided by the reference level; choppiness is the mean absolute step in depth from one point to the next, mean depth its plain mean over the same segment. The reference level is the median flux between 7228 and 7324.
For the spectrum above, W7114 18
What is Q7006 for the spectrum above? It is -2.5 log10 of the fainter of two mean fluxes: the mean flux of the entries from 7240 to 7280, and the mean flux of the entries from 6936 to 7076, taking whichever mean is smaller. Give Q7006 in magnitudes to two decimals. -2.07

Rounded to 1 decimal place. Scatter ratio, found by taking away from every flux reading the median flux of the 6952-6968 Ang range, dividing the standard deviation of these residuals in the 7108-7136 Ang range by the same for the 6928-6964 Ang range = 0.3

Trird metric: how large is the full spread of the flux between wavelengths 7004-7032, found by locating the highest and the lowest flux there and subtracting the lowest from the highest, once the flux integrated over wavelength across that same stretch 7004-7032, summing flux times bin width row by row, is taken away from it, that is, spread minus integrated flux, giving -182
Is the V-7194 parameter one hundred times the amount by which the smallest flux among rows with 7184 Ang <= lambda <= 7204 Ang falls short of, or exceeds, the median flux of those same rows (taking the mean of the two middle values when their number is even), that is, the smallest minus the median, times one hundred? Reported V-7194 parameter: -16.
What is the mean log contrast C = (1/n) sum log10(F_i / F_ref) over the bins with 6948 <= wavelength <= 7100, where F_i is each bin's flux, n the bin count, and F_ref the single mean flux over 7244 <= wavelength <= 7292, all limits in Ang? 0.036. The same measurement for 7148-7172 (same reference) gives -0.005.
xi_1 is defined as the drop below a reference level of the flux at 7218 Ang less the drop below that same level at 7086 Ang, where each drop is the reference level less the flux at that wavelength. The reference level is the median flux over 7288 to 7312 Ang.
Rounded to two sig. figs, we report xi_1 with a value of -0.36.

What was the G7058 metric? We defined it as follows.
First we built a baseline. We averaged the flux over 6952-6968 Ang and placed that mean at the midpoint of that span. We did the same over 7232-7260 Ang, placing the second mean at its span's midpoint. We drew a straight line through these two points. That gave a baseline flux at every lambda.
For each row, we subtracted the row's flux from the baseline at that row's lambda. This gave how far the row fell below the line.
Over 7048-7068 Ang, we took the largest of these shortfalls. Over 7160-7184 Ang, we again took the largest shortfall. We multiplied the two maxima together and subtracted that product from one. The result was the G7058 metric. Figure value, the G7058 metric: 0.84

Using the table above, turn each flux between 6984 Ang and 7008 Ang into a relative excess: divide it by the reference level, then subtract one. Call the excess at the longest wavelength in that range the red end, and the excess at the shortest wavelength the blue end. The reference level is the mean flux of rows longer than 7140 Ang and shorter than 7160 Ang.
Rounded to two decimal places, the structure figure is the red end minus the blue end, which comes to -1.03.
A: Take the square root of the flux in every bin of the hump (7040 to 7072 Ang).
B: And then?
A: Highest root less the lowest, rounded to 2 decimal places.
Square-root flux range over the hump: 0.12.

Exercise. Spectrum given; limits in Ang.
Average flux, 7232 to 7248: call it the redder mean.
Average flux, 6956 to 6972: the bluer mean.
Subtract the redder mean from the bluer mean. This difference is -0.25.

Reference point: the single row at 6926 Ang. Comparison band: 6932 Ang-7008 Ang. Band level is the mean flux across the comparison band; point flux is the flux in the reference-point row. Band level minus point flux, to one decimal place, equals 1.8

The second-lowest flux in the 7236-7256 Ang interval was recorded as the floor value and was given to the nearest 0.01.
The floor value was 6.71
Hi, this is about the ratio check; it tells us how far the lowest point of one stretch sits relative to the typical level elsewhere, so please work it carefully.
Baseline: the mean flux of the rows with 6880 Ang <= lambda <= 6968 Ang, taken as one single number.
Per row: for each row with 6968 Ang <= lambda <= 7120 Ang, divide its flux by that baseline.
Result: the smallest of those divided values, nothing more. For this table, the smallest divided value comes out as 0.914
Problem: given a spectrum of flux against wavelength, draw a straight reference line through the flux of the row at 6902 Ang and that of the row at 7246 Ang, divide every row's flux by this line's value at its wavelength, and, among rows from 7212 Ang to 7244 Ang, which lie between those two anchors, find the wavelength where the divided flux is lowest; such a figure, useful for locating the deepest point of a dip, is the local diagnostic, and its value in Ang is 7230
